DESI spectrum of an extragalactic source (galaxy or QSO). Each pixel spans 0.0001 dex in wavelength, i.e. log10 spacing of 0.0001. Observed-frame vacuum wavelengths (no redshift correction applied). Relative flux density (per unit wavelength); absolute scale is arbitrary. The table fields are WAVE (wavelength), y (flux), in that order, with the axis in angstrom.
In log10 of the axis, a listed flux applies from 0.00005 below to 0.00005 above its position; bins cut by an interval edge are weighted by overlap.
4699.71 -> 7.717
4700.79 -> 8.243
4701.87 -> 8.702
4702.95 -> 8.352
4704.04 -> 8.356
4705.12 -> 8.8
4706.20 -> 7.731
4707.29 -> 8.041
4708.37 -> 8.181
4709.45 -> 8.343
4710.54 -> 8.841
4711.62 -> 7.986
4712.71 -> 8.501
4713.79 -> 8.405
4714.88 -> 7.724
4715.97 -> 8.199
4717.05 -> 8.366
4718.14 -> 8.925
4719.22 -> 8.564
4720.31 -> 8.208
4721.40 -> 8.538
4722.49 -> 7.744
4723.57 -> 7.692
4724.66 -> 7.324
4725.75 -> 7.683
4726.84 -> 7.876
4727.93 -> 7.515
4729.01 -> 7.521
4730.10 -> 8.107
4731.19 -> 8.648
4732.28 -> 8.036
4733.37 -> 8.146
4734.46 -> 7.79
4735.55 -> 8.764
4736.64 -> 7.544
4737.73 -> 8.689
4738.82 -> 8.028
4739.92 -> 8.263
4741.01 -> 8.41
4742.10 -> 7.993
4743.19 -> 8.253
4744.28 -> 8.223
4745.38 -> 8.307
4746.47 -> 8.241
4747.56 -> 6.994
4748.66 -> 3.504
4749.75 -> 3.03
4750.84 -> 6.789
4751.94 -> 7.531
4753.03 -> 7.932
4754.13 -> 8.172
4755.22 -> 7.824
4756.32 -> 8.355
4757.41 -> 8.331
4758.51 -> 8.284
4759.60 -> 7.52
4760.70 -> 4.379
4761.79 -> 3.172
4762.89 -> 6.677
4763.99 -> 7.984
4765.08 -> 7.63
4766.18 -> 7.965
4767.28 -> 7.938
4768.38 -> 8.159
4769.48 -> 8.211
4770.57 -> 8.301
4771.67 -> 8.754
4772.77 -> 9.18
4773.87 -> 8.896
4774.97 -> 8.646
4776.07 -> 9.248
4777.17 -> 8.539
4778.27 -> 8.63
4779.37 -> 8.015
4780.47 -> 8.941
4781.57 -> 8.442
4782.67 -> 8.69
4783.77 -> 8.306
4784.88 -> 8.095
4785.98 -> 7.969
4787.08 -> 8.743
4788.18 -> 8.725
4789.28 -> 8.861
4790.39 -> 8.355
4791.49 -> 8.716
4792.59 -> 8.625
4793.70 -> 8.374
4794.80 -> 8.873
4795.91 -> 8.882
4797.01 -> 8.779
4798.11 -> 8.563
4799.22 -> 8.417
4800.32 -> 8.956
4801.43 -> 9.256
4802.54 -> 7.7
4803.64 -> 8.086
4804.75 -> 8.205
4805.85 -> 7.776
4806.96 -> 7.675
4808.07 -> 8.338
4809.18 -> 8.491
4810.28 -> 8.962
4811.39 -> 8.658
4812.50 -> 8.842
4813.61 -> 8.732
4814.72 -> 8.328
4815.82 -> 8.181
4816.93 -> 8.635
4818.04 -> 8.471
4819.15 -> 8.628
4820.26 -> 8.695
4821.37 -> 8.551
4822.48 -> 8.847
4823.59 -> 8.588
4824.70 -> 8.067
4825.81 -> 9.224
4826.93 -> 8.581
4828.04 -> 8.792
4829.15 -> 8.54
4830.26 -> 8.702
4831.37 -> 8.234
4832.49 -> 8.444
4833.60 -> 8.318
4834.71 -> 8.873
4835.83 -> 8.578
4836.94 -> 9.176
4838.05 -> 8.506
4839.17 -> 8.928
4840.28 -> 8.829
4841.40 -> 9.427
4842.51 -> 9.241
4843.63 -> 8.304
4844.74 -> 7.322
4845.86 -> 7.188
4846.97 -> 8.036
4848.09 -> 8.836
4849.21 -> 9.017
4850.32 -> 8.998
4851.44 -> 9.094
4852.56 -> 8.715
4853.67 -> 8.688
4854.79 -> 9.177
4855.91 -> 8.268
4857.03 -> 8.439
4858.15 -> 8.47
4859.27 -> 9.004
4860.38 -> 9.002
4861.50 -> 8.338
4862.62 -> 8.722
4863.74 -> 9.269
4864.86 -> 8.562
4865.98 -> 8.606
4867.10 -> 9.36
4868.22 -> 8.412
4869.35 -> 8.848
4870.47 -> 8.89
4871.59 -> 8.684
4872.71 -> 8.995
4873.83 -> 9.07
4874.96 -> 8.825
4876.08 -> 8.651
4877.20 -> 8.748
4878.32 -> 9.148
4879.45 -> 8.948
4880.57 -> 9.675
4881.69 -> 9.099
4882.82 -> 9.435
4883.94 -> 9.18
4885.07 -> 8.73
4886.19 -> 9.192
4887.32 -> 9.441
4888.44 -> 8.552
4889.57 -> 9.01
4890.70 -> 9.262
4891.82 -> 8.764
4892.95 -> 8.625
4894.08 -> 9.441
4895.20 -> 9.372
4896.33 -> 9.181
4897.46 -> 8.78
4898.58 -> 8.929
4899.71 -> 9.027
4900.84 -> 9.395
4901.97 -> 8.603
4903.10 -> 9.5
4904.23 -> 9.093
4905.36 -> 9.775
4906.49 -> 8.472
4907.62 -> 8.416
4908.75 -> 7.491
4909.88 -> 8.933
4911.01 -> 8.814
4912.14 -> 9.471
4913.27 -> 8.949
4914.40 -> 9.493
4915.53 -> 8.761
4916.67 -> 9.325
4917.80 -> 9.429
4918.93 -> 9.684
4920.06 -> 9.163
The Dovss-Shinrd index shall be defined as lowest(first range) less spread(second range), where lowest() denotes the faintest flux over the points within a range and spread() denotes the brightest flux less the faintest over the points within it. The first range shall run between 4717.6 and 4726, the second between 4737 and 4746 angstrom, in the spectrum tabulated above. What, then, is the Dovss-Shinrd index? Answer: 6.6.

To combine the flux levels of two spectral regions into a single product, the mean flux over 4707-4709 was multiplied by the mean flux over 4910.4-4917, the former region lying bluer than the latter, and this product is 74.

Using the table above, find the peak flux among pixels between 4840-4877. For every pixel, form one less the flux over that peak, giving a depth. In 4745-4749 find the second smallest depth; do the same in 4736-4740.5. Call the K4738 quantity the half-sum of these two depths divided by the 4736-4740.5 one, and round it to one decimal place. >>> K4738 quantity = 1.0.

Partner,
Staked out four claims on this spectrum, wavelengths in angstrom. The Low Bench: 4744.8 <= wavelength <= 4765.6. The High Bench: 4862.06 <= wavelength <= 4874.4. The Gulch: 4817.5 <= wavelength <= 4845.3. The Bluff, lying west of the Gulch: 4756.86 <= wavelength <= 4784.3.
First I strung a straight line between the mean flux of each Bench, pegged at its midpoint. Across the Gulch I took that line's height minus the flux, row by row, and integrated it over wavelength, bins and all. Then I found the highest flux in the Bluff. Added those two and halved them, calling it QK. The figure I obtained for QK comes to -1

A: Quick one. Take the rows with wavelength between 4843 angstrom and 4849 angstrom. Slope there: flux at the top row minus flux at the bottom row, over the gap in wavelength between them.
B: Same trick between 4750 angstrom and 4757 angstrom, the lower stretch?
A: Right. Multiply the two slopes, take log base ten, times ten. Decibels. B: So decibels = -15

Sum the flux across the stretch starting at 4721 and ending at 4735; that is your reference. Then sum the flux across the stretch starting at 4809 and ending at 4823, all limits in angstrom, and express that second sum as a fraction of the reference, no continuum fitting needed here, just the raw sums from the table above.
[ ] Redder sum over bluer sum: 1.09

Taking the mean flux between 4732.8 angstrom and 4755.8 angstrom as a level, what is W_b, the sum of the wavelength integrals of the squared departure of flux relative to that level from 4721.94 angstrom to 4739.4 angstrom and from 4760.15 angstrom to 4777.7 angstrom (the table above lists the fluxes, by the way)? 53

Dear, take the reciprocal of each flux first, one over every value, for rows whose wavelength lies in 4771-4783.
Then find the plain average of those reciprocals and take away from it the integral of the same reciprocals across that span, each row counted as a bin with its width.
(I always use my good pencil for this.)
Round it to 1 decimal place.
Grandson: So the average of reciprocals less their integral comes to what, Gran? -1.3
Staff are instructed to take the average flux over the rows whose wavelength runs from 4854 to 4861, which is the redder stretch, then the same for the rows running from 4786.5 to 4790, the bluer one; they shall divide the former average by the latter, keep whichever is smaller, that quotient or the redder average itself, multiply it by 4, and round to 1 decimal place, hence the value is 4.0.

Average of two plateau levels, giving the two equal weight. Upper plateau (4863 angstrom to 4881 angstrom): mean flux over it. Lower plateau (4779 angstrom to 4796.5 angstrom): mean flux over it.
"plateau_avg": 8.73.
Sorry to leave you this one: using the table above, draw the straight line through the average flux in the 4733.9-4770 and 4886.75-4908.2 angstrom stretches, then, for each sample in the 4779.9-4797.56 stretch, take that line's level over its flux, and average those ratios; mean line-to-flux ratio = 0.91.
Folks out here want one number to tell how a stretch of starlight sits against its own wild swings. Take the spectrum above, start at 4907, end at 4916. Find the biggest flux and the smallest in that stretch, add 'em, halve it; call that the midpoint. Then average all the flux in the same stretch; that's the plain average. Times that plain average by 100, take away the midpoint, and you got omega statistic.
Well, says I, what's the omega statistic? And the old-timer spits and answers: 871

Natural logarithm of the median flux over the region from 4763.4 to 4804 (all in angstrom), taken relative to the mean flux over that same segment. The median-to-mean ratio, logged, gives 0.0075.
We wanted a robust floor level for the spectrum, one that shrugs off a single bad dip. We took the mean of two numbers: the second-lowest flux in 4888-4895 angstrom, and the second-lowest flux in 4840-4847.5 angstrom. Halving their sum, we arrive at 8.0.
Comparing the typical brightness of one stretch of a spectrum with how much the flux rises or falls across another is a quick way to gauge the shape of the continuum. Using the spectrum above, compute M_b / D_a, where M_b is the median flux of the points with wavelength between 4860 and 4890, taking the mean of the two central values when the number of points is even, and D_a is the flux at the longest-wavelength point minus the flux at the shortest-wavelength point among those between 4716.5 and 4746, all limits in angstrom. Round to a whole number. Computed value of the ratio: -152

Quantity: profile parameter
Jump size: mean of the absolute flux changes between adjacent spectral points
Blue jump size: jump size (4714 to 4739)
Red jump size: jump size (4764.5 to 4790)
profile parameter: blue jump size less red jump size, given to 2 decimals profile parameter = 0.14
